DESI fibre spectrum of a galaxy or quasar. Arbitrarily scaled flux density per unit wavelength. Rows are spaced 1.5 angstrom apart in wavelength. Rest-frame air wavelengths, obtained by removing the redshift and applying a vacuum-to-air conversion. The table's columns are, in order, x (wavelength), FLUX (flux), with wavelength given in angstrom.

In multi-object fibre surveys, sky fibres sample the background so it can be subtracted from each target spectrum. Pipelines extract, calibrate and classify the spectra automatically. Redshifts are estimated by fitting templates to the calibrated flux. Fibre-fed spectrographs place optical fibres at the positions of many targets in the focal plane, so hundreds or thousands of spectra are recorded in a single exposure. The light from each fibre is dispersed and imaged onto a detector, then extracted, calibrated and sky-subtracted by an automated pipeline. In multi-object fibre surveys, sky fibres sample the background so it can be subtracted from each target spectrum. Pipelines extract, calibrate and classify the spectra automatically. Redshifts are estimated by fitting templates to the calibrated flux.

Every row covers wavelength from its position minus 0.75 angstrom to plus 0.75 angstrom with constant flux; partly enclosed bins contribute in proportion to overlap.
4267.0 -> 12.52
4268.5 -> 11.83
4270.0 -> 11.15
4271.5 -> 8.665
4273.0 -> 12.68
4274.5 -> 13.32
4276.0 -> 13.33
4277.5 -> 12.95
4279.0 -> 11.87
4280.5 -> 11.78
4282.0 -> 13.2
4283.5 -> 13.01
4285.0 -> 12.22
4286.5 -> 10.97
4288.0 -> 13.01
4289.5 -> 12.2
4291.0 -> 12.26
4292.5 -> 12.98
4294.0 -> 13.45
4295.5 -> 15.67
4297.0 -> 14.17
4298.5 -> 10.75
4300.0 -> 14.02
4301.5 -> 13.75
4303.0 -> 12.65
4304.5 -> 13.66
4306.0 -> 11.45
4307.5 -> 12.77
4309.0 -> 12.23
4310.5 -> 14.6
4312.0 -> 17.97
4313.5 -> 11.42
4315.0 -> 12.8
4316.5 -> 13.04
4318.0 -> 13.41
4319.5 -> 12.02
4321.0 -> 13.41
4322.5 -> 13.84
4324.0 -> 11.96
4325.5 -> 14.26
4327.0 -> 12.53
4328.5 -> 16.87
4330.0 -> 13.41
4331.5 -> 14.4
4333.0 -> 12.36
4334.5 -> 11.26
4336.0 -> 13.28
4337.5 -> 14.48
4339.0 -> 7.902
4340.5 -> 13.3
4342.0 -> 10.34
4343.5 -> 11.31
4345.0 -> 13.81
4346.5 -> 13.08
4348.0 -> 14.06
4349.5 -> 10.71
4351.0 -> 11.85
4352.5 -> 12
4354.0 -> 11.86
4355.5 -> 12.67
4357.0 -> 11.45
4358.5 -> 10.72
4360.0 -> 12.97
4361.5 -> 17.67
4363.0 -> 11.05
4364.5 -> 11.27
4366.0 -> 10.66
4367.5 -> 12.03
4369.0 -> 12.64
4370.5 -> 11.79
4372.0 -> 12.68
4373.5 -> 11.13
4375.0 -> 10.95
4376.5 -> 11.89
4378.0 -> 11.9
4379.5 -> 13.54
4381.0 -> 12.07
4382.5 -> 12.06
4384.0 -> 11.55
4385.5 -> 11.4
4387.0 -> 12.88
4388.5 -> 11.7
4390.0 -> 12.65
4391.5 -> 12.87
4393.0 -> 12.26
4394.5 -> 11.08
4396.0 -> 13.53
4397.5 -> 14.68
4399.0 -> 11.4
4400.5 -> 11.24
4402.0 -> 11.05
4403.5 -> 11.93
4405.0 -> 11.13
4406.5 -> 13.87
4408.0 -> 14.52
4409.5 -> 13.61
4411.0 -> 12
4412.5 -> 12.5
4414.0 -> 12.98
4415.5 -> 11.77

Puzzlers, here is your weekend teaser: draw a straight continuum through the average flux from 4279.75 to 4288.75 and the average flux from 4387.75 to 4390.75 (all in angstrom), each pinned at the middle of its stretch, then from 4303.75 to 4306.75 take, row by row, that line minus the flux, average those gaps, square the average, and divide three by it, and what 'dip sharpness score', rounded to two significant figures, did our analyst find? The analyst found 58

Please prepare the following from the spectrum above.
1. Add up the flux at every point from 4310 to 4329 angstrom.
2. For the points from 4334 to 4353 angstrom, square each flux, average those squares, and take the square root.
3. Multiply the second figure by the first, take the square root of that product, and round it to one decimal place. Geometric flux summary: 46.7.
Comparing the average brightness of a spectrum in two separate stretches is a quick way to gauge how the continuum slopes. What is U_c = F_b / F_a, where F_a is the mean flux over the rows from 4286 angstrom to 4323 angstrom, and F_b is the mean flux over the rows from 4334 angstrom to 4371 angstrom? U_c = 0.93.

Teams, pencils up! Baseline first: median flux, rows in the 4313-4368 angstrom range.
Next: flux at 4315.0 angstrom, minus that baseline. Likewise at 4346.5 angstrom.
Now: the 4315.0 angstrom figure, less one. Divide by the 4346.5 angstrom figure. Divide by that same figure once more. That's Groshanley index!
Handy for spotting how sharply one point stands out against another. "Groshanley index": -2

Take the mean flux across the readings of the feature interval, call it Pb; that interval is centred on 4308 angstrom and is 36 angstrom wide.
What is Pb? 13.3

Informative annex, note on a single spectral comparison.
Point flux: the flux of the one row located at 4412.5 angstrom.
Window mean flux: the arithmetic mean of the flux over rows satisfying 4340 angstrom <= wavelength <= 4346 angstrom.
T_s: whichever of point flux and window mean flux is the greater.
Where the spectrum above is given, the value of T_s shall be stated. 12.5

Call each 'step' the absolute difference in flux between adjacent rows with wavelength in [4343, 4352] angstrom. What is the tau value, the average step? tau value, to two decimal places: 1.74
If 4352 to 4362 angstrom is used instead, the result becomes 1.64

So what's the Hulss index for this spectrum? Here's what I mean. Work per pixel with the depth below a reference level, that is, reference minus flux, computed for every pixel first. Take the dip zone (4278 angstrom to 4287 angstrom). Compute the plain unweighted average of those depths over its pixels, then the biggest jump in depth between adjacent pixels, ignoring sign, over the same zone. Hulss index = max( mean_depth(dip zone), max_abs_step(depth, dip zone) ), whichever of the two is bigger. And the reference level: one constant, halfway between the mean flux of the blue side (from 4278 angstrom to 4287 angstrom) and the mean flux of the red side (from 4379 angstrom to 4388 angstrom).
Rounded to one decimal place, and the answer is 1.4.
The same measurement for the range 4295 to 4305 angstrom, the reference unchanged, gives 3.4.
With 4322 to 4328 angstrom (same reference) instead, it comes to 2.3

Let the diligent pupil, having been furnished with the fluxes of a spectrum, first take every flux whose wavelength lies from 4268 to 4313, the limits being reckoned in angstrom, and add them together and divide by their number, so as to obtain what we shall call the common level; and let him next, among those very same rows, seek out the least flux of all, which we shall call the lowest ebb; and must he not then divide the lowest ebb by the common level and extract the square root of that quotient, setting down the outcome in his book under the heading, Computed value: 0.822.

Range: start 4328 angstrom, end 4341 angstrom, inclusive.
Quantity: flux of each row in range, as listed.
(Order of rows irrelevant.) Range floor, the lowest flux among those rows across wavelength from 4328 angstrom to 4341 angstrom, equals 7.902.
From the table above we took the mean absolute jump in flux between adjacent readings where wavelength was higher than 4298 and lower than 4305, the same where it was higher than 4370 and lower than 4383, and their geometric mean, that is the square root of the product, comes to 1.09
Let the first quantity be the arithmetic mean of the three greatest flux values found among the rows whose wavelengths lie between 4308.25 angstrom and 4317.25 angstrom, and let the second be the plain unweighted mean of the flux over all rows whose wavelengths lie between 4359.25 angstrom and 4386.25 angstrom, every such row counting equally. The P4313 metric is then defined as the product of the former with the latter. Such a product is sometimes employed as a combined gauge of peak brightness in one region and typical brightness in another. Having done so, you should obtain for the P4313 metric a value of 185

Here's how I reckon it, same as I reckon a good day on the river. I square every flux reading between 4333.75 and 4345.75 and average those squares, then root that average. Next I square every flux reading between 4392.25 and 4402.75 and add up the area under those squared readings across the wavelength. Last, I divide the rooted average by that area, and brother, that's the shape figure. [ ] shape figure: 0.008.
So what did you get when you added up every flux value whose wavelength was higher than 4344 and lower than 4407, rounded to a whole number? 514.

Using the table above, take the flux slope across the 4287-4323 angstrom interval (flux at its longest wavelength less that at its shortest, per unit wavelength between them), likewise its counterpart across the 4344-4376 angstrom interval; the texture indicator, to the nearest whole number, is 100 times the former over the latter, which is -25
